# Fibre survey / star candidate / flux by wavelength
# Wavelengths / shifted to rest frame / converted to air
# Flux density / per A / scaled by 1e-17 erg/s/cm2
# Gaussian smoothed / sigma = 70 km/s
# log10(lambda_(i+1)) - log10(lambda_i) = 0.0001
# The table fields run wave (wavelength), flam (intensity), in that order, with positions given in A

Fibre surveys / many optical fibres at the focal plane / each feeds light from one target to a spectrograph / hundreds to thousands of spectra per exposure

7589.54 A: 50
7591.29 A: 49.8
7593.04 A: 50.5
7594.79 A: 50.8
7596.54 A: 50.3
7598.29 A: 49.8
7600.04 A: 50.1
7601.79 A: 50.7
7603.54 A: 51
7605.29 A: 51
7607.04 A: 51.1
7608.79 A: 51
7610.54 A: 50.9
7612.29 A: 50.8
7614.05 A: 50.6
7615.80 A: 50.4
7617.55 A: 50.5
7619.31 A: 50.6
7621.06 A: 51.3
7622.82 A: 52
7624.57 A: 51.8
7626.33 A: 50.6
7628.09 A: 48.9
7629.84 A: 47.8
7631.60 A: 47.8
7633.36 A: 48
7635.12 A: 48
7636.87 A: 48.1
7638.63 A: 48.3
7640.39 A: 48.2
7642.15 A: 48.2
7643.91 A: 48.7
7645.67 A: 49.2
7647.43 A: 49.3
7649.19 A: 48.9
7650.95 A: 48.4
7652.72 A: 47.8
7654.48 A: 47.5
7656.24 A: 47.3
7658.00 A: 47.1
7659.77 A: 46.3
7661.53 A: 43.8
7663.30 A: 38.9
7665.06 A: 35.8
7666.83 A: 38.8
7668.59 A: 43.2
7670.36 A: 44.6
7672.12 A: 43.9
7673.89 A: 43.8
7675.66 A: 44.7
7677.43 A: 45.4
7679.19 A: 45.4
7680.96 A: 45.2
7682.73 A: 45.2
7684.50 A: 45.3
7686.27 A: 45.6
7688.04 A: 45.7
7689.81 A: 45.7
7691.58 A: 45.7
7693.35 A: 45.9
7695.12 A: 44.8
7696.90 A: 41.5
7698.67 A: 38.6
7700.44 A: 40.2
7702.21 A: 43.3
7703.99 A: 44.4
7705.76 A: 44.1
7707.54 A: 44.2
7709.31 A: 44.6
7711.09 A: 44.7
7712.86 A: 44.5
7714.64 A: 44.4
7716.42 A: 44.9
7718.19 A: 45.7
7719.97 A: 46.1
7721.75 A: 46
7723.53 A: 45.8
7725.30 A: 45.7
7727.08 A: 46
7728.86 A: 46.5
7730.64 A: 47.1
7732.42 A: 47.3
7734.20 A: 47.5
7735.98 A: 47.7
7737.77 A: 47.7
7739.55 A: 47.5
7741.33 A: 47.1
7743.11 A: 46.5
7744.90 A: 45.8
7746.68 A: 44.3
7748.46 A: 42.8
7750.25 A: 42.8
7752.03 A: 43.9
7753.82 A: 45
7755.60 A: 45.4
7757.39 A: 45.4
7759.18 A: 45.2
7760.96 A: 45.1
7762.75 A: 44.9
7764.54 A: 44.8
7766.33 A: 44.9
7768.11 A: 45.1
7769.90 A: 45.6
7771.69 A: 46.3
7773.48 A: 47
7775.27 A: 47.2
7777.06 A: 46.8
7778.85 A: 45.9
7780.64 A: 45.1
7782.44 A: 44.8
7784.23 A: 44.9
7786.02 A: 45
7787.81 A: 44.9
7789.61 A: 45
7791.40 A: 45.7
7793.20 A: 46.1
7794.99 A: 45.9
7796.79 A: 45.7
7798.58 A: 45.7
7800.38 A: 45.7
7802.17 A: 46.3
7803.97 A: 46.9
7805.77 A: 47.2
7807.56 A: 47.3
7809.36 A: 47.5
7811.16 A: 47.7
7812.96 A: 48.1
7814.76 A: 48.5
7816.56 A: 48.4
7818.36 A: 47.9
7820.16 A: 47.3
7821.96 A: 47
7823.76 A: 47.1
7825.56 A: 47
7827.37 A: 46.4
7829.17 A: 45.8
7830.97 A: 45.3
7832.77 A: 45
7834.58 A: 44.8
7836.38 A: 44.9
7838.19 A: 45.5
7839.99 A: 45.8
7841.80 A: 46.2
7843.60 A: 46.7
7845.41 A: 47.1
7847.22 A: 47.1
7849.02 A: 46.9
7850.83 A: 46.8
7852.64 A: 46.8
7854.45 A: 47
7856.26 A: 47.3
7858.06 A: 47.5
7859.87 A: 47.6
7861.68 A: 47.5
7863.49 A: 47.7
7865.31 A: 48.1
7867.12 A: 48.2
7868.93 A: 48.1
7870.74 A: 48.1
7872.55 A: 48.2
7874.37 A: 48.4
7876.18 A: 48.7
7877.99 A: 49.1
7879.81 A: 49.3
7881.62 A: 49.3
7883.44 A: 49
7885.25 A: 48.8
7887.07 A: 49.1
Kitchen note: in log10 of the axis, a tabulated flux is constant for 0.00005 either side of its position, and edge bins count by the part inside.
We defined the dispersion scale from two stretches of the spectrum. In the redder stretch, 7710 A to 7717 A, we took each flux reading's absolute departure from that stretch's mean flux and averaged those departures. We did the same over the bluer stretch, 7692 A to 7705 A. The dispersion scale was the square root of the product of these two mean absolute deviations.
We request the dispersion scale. 0.62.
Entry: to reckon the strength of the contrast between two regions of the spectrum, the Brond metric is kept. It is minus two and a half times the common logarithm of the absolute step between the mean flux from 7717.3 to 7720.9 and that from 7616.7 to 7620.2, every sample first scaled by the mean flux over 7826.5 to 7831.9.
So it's 2.5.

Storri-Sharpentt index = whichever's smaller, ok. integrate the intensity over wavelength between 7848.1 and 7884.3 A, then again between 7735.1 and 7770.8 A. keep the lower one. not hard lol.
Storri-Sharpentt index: 1620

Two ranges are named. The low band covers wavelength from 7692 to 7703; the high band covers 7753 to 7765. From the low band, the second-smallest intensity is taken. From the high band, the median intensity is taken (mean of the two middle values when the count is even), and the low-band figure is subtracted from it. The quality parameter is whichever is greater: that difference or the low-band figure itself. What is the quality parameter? 40.2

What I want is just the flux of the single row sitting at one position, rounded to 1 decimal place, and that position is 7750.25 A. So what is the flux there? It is 42.8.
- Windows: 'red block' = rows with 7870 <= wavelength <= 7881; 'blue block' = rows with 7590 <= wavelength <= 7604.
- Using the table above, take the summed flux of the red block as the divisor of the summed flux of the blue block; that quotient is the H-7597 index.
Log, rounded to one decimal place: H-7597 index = 1.4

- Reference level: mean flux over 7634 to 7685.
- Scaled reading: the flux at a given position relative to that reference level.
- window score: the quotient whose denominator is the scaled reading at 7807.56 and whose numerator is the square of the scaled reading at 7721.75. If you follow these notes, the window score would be 0.98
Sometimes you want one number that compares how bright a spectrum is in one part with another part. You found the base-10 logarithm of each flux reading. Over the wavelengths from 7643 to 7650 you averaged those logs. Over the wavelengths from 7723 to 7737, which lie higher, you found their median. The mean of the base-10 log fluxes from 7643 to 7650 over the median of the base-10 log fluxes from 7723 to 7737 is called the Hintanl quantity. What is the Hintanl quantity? 1.01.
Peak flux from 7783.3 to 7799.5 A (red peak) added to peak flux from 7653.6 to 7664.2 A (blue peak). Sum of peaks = 94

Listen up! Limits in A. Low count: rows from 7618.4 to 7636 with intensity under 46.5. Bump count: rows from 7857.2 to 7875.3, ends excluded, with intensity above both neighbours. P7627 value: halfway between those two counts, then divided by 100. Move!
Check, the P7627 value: 0.010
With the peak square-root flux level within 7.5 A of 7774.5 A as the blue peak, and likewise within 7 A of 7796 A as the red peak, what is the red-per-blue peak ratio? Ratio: 0.99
